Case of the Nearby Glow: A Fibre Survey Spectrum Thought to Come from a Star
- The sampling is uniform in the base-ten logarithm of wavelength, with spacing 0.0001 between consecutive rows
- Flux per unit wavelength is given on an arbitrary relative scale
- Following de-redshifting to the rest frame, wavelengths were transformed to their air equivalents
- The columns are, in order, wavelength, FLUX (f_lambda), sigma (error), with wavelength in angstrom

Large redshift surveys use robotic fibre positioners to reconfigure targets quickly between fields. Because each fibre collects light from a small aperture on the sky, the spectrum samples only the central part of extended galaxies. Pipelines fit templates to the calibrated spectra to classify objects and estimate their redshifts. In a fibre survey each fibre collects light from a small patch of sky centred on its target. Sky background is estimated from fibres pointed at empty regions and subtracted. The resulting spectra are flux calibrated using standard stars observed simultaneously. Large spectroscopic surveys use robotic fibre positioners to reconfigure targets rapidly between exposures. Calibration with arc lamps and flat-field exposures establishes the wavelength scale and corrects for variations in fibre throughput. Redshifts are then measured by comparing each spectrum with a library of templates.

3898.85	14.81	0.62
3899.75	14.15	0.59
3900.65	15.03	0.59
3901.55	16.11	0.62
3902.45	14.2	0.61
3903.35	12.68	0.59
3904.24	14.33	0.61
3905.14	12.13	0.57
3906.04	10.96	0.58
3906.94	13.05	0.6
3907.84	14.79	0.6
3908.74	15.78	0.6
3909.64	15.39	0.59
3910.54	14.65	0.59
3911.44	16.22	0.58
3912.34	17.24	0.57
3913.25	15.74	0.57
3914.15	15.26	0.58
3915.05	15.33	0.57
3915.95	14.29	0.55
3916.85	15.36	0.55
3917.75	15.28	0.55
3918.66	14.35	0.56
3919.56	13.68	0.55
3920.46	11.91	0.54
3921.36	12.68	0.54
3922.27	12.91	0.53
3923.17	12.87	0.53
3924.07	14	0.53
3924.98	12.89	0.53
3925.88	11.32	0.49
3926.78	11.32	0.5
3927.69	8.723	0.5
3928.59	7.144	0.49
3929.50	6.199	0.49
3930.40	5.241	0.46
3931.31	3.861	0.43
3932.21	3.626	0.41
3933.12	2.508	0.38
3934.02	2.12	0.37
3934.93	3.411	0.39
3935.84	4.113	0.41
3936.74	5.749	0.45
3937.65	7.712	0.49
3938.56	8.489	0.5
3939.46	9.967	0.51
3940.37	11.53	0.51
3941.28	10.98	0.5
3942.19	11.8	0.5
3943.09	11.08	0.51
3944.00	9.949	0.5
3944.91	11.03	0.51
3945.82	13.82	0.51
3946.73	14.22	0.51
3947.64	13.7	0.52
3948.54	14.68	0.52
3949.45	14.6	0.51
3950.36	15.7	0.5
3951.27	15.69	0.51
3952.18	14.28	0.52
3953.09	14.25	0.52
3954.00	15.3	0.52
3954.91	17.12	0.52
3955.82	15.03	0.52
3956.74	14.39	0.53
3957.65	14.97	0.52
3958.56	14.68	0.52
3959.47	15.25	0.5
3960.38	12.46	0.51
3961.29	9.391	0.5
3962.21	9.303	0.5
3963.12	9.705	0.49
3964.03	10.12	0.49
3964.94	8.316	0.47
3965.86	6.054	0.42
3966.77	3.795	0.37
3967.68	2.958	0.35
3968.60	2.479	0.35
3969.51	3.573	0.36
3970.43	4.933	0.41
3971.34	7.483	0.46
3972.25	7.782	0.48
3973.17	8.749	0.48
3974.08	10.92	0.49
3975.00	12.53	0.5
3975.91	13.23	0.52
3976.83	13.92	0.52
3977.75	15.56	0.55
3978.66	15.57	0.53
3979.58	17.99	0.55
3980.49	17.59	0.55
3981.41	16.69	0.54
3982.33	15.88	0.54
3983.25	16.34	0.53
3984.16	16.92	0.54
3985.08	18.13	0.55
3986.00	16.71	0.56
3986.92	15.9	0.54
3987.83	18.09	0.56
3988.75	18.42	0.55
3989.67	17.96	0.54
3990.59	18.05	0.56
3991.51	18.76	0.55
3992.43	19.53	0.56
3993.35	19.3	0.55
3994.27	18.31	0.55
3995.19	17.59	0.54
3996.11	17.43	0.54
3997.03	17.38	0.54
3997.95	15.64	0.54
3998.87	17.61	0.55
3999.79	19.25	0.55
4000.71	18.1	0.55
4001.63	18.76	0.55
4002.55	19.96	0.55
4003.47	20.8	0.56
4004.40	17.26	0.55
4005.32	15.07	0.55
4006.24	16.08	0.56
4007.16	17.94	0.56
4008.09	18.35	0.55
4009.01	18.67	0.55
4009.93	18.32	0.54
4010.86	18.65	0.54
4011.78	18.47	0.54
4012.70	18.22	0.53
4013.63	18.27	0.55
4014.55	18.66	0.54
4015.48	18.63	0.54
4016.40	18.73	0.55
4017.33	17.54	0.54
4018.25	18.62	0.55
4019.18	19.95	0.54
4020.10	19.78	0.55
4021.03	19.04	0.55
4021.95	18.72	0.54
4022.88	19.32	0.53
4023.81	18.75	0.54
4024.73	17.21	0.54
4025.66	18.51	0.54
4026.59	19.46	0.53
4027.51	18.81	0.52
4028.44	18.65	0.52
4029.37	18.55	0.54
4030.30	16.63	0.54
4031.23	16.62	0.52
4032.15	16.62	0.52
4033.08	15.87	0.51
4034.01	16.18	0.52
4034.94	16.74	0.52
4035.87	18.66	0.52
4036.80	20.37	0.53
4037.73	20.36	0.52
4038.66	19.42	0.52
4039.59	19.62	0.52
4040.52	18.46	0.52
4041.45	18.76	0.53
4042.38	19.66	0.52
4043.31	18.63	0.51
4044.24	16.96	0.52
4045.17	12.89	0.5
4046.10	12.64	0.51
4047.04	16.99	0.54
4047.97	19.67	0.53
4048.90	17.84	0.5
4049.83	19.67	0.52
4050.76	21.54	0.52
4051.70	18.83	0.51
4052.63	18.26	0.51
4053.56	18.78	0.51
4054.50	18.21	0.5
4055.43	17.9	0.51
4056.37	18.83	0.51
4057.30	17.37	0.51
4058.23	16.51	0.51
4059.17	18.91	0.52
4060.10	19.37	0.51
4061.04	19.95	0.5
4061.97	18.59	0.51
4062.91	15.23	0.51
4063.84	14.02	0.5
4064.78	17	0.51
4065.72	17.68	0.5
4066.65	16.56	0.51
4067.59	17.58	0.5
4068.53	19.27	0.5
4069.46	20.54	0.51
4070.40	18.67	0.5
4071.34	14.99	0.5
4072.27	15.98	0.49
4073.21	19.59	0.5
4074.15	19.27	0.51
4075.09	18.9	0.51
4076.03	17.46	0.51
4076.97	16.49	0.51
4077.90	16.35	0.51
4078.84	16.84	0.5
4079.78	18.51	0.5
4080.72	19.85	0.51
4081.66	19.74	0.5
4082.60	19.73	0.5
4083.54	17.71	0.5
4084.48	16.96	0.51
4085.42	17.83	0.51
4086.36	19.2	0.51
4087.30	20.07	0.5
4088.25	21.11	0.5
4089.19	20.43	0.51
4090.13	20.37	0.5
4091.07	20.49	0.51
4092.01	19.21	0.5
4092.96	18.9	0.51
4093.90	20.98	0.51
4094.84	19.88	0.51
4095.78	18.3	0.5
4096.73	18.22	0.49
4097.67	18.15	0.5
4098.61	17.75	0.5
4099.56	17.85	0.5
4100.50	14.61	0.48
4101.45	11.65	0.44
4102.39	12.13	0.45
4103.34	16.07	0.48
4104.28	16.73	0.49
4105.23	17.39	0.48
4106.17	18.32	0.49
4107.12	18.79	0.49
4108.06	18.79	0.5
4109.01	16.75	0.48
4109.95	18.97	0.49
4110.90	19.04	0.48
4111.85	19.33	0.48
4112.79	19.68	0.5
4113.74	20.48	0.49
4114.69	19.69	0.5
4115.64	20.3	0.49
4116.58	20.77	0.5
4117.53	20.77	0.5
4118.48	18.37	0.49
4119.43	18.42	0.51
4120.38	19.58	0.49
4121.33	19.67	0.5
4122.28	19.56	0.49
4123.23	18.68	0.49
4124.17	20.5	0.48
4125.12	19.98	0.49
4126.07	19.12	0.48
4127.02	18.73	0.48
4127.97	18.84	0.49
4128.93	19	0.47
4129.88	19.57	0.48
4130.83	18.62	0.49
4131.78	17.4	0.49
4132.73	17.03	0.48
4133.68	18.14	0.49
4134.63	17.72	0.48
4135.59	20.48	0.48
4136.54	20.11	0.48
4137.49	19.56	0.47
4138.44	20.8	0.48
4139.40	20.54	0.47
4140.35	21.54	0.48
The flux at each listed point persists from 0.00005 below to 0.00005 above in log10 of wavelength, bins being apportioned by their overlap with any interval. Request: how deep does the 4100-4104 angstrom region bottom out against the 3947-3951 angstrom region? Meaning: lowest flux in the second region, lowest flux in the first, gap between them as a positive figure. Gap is 2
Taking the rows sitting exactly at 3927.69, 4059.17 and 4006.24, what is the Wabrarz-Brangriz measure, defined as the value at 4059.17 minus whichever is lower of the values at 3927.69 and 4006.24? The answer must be 10.2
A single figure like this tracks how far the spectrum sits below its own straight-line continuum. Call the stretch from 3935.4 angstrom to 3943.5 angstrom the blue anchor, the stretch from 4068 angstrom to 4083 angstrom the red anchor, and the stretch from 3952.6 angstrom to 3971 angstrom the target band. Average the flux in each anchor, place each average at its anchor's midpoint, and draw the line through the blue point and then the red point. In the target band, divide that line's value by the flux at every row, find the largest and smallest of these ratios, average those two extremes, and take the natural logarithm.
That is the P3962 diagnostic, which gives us 0.92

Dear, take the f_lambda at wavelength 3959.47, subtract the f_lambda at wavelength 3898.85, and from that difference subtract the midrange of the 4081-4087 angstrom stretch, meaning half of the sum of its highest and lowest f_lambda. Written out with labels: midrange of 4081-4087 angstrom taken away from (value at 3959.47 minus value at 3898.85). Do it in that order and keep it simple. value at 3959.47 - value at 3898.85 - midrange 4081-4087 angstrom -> -17.9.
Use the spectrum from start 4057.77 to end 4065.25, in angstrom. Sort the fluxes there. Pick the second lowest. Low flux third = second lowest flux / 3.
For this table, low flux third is 5.1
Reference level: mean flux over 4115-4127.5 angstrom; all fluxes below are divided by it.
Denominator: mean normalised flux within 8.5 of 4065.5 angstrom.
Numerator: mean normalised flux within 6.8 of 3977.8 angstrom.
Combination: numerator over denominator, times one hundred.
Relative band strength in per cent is 78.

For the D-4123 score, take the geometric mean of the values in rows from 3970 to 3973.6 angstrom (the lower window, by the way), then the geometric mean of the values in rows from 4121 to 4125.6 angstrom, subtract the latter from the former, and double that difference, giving -25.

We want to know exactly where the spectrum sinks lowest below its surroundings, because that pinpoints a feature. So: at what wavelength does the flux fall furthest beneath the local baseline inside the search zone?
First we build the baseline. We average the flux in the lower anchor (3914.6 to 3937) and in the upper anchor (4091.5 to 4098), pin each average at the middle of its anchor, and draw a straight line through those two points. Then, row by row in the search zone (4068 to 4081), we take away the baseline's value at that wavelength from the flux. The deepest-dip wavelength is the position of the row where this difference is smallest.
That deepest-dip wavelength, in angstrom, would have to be 4071.34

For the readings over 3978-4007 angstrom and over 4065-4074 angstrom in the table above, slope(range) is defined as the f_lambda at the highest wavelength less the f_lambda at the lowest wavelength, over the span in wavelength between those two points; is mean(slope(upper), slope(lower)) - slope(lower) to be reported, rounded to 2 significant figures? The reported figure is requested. 0.12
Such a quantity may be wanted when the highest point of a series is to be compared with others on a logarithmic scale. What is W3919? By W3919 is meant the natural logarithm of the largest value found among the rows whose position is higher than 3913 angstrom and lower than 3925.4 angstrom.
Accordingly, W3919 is 2.76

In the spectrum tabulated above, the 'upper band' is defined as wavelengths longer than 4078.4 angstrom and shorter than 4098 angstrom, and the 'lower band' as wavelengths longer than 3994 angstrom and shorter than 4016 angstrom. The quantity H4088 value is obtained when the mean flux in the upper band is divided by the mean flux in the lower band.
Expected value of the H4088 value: 1.06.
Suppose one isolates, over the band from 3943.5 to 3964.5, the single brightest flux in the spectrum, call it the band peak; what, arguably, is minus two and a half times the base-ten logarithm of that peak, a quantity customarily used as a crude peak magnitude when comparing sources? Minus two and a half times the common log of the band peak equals -3.08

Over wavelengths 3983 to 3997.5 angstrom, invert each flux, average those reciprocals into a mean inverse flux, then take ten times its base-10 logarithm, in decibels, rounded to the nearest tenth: -12.5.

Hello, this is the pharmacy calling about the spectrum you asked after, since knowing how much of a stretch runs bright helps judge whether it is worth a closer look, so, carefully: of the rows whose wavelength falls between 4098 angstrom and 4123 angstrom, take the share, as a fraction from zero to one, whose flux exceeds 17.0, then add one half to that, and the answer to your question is 1.27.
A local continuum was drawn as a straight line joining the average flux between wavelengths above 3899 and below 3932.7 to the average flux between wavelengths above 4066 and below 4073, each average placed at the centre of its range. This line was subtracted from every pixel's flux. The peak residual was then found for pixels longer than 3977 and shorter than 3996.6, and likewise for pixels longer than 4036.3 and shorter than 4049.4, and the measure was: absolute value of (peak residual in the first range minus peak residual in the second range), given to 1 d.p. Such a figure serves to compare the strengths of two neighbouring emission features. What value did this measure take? 0.6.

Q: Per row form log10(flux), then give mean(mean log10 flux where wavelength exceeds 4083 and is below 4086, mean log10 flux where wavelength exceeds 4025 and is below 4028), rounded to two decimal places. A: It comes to 1.26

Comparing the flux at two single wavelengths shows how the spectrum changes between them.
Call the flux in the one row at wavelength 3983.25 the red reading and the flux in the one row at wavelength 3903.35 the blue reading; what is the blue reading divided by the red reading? 0.78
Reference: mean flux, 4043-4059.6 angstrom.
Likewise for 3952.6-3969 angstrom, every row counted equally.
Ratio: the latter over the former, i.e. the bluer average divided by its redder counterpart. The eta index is 0.61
